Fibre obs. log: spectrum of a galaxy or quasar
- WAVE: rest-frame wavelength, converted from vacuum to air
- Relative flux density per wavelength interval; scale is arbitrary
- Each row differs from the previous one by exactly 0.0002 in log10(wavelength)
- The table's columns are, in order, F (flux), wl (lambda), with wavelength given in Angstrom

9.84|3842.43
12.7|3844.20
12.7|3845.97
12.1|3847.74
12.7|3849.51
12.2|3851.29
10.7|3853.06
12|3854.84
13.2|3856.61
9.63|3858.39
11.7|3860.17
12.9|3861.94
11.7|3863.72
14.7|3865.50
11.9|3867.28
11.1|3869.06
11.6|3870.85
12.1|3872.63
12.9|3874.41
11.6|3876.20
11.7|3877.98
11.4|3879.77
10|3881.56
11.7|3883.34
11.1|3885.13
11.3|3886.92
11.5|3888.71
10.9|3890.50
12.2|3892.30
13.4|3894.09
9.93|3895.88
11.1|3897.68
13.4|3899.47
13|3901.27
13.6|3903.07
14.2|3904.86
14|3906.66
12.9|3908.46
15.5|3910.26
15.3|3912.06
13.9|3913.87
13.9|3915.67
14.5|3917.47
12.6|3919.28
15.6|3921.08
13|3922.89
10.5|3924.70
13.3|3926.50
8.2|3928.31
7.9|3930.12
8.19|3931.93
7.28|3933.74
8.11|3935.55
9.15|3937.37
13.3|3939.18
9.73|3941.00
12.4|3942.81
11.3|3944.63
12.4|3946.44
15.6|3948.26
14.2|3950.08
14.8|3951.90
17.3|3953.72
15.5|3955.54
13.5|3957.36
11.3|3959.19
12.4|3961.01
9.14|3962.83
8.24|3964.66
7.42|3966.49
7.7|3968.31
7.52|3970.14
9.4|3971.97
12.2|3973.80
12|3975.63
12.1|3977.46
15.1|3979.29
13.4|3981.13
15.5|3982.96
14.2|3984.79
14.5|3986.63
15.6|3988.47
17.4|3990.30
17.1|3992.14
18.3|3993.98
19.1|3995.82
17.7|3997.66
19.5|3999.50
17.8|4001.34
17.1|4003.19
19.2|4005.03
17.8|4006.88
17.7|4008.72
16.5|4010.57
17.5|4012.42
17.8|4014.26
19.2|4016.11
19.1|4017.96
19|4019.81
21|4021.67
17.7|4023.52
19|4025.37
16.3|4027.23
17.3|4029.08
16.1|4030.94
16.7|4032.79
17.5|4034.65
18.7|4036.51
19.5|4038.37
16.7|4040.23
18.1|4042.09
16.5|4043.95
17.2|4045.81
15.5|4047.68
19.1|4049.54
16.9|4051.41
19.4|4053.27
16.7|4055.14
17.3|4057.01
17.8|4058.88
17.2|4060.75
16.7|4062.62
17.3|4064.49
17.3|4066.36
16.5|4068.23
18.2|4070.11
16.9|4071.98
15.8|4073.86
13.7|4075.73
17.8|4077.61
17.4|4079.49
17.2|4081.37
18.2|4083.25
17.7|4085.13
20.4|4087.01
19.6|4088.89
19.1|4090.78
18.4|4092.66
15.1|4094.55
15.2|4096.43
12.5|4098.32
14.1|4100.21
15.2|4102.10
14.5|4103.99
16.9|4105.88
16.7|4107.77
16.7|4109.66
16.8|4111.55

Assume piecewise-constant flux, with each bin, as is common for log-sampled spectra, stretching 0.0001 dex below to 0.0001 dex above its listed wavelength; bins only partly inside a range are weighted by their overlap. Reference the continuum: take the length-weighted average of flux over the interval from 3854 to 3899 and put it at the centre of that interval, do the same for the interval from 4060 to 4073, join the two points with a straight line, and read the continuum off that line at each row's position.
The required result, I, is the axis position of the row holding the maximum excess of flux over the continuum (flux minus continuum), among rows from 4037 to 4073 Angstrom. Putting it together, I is 4038.37 Angstrom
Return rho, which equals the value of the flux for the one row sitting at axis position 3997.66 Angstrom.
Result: 17.7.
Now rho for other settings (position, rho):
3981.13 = 13.4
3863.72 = 11.7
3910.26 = 15.5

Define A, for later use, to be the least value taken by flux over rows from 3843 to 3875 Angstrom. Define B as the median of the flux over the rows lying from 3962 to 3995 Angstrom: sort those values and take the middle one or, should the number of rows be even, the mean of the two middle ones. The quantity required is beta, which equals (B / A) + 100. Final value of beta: 101.3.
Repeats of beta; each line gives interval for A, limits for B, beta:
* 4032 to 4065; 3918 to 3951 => 100.8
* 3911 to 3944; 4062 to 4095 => 102.4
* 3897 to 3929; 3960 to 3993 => 101.5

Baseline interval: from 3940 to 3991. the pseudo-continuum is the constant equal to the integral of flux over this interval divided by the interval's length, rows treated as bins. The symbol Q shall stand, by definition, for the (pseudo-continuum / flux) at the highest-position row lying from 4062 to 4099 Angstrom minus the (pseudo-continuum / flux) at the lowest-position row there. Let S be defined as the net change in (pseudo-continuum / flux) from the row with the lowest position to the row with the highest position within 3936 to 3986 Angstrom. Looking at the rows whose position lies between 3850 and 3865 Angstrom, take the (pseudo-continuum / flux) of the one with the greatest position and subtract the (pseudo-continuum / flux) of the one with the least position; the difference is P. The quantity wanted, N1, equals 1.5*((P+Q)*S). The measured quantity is -0.22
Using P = 0.04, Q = 0.25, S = -0.5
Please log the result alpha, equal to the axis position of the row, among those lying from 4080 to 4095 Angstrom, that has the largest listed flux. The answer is 4087.01 Angstrom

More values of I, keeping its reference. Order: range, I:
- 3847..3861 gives 3856.61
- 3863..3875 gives 3865.50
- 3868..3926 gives 3910.26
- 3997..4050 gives 4021.67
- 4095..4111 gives 4105.88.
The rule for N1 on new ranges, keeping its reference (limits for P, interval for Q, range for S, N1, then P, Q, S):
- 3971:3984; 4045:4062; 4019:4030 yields -0.05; -0.53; 0.00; 0.1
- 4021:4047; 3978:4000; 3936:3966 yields -0.01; 0.13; -0.19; 0.2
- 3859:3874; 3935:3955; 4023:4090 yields 0.09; -0.04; -0.82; -0.1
